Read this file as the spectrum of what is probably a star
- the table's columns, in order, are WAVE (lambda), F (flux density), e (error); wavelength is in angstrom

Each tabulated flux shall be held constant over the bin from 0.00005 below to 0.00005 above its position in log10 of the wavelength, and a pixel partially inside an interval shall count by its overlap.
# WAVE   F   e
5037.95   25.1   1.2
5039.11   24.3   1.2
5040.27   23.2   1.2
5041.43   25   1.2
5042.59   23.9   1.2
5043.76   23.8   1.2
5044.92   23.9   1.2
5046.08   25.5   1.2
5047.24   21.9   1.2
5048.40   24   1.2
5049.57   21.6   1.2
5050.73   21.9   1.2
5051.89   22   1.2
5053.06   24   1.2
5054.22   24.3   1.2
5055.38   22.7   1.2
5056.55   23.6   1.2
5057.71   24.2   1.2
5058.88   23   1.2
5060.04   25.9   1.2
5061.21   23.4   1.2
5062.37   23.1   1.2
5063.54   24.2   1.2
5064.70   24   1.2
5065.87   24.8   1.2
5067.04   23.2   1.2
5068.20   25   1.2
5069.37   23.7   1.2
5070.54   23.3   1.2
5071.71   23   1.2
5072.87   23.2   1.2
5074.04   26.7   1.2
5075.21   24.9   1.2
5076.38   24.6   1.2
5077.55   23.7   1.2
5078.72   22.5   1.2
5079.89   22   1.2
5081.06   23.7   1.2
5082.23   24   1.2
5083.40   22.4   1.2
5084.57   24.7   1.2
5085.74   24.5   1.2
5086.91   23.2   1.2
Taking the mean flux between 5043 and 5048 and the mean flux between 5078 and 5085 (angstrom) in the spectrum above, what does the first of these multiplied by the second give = 552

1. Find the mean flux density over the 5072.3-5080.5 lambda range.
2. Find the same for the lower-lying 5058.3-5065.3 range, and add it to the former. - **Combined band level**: 47.9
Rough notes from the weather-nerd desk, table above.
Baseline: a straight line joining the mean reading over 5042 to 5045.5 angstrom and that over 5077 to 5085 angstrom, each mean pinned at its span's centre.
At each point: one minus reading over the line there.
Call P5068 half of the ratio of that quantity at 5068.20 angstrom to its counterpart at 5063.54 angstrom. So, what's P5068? 1.2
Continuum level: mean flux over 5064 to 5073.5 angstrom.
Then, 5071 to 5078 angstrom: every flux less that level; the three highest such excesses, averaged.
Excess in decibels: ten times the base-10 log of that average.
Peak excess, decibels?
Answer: 2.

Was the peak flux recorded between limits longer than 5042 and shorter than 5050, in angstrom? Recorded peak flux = 25.5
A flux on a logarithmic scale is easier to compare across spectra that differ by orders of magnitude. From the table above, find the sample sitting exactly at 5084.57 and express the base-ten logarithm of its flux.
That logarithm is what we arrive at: 1.39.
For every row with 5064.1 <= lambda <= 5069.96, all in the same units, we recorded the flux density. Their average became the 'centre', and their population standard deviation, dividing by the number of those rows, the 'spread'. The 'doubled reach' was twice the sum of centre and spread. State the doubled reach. 49.6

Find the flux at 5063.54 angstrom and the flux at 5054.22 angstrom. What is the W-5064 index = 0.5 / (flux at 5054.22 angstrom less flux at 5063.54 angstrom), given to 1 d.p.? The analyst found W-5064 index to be 5.0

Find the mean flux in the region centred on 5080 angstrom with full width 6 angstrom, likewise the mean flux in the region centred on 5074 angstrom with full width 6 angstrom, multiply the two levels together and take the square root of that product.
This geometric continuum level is 23.8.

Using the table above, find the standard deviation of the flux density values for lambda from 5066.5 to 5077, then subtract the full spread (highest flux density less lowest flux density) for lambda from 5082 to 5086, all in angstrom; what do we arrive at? -1.1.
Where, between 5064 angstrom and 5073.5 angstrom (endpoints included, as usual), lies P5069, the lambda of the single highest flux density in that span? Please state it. 5068.20 angstrom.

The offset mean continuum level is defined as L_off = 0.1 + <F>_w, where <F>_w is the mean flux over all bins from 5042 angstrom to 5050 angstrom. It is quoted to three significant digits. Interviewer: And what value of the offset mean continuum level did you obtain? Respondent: 23.6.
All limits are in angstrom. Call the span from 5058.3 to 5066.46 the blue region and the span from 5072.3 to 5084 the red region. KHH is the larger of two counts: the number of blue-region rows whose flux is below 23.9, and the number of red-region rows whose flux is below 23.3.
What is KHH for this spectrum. 4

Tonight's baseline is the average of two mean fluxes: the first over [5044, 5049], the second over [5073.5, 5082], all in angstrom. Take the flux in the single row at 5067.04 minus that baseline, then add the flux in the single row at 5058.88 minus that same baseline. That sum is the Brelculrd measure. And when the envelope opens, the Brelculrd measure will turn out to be -1.6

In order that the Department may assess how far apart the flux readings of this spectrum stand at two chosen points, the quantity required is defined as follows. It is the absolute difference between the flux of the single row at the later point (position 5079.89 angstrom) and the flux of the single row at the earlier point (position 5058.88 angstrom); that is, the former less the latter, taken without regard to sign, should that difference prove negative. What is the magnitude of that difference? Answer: 1.0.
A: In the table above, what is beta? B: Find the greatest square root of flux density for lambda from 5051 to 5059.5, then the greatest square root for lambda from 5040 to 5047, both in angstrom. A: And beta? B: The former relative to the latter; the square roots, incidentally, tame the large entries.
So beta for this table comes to 0.98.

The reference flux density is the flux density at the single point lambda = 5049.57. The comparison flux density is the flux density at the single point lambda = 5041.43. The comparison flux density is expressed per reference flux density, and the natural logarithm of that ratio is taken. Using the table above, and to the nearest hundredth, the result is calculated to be 0.15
